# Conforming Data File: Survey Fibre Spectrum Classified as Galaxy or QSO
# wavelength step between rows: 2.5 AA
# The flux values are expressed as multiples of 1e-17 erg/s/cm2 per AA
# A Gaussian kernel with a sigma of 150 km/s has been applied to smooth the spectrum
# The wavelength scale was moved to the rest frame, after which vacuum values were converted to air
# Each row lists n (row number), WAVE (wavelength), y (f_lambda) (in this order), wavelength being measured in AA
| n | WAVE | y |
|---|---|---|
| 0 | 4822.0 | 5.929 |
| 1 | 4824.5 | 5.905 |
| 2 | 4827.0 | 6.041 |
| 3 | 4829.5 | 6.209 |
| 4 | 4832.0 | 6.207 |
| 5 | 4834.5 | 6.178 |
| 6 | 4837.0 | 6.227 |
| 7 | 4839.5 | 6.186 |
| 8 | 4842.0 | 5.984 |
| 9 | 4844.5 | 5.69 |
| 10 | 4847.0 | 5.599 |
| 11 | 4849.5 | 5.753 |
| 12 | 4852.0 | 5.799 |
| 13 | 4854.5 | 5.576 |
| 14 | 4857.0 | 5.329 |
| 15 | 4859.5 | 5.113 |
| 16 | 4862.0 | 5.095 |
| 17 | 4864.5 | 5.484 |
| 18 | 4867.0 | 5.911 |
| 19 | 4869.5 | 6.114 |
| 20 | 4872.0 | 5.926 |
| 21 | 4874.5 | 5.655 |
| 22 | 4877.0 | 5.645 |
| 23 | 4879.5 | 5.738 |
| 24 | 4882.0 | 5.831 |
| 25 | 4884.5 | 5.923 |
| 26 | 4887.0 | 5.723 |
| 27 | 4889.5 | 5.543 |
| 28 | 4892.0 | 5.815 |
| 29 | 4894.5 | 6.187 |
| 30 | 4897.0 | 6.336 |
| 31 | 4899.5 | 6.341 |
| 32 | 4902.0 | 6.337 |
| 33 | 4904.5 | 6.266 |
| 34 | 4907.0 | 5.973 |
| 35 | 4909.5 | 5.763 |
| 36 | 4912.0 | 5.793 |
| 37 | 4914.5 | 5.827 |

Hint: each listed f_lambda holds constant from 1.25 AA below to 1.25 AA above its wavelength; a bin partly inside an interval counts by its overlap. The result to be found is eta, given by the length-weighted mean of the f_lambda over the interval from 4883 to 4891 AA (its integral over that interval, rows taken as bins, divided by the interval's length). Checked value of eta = 5.74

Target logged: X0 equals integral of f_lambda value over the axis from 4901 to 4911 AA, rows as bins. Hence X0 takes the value 60.7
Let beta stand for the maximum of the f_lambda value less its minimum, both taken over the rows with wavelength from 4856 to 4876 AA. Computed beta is 1.0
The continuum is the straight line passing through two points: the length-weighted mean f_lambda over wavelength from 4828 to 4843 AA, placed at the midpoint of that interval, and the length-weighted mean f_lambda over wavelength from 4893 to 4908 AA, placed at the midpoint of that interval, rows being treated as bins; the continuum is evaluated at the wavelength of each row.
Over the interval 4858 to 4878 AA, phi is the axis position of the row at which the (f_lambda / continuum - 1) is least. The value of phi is 4862.0 AA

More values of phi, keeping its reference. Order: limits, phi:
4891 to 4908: 4892.0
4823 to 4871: 4862.0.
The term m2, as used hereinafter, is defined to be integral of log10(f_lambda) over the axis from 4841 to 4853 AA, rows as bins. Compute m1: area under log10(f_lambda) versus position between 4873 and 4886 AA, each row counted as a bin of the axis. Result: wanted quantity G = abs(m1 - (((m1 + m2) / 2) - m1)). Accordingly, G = 10.3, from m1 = 9.9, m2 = 9.1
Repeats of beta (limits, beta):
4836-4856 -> 0.7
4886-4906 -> 0.8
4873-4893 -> 0.4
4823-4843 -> 0.3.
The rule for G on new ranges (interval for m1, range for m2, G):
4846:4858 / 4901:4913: 8.8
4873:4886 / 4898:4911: 9.7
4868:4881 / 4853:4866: 10.2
